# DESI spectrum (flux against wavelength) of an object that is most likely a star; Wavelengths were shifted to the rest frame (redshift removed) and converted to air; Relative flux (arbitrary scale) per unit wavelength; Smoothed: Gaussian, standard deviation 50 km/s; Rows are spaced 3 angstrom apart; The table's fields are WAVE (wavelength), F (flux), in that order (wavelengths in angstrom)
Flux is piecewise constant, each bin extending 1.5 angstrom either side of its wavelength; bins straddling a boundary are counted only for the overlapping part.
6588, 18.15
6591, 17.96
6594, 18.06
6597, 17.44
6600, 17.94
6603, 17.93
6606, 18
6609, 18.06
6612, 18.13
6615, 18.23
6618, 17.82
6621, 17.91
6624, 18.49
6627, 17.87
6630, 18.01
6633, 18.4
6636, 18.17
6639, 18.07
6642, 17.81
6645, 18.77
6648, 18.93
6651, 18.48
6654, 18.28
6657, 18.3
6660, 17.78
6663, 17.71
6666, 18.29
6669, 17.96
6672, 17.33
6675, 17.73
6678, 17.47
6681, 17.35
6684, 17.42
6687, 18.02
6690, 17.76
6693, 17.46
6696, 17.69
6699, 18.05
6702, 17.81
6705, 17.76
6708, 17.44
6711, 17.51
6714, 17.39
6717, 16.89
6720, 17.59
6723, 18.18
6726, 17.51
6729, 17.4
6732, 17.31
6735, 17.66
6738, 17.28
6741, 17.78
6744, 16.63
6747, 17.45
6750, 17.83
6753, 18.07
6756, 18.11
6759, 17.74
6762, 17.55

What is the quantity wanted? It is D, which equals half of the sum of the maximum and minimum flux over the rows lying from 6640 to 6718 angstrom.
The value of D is 17.9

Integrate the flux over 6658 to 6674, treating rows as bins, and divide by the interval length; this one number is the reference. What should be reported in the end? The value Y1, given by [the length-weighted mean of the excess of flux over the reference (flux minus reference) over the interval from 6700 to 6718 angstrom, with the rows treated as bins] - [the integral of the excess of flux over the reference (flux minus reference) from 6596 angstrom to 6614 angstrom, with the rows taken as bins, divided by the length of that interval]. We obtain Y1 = -0.44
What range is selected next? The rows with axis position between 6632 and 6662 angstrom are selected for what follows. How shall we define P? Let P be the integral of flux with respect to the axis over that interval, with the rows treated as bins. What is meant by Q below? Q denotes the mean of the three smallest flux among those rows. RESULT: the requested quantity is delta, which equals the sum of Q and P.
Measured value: 567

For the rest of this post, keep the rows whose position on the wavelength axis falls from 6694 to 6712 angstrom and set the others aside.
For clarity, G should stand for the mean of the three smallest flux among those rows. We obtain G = 17.5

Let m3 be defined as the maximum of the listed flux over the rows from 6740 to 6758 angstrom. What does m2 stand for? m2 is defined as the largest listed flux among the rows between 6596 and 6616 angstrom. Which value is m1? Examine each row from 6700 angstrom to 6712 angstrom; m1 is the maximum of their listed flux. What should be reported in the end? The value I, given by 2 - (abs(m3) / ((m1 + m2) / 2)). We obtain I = 1.00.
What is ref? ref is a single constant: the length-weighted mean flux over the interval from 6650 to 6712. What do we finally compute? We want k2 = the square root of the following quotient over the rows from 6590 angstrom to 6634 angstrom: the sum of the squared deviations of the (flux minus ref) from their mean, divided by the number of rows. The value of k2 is 0.24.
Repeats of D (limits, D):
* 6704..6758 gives 17.4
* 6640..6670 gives 18.3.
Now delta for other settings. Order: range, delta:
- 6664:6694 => 548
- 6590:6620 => 556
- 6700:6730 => 544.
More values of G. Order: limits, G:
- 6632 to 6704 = 17.4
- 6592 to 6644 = 17.7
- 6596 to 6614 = 17.8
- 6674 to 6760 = 16.9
